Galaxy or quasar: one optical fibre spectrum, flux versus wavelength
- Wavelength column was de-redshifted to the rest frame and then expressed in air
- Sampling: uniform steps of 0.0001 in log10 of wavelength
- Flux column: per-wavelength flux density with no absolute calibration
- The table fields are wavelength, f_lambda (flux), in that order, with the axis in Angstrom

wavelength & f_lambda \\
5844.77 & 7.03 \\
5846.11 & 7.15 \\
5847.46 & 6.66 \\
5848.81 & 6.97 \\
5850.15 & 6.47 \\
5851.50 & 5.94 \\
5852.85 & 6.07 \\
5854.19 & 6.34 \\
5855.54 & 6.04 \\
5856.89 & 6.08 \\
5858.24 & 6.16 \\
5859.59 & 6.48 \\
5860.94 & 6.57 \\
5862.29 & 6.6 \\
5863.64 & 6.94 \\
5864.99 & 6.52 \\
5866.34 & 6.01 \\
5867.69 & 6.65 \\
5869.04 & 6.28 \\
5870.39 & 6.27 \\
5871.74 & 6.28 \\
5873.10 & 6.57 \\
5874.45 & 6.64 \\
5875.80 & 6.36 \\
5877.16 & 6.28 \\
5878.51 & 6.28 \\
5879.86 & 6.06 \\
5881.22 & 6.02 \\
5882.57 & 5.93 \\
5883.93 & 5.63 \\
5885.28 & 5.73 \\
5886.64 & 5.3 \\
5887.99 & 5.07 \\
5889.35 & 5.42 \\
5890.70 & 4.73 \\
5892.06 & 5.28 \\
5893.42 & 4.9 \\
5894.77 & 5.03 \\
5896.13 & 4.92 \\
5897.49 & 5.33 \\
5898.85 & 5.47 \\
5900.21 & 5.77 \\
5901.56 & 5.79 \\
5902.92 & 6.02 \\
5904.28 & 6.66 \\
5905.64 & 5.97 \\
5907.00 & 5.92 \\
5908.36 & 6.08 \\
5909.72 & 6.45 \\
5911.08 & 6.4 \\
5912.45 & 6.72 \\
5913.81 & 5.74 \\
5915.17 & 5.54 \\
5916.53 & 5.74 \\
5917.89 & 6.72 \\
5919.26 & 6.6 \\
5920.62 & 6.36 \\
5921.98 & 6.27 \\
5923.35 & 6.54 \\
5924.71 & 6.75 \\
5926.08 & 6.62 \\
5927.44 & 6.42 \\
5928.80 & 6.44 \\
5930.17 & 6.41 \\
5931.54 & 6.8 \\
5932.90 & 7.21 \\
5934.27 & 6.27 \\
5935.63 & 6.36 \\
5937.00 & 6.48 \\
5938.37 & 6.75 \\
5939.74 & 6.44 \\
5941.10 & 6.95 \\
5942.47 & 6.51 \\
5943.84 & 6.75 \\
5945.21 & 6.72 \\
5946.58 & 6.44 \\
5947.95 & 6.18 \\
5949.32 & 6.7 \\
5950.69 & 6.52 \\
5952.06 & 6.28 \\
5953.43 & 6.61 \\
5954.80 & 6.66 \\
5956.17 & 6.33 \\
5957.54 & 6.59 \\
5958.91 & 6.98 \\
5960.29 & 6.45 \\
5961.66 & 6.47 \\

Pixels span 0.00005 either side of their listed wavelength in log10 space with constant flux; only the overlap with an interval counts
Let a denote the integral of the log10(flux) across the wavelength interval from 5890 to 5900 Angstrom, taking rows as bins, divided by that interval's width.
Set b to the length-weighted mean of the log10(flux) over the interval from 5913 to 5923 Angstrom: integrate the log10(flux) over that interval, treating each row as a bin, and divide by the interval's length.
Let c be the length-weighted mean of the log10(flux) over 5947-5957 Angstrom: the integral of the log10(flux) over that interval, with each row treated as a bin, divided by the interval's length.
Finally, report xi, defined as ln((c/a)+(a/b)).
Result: 0.714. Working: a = 0.709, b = 0.789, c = 0.811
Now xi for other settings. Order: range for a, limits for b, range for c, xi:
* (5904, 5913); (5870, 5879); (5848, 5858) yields 0.688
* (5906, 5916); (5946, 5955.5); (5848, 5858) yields 0.684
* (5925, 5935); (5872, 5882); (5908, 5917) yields 0.684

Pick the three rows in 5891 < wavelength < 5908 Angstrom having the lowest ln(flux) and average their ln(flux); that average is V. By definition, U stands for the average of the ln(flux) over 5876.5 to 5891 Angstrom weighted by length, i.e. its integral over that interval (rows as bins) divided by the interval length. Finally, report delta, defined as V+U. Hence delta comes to 3.34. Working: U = 1.74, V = 1.60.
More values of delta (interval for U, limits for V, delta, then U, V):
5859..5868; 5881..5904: 3.46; 1.88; 1.58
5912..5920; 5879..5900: 3.39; 1.82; 1.58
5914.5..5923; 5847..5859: 3.62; 1.82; 1.79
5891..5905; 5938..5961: 3.53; 1.70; 1.83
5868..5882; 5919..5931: 3.69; 1.84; 1.85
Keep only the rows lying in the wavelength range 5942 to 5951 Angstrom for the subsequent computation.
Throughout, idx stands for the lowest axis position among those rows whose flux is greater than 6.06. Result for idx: 5942.47 Angstrom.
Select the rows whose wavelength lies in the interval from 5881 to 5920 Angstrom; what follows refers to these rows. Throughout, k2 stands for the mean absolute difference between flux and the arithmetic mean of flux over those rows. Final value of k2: 0.45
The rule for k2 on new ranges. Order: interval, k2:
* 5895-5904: 0.31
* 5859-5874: 0.19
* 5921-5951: 0.19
